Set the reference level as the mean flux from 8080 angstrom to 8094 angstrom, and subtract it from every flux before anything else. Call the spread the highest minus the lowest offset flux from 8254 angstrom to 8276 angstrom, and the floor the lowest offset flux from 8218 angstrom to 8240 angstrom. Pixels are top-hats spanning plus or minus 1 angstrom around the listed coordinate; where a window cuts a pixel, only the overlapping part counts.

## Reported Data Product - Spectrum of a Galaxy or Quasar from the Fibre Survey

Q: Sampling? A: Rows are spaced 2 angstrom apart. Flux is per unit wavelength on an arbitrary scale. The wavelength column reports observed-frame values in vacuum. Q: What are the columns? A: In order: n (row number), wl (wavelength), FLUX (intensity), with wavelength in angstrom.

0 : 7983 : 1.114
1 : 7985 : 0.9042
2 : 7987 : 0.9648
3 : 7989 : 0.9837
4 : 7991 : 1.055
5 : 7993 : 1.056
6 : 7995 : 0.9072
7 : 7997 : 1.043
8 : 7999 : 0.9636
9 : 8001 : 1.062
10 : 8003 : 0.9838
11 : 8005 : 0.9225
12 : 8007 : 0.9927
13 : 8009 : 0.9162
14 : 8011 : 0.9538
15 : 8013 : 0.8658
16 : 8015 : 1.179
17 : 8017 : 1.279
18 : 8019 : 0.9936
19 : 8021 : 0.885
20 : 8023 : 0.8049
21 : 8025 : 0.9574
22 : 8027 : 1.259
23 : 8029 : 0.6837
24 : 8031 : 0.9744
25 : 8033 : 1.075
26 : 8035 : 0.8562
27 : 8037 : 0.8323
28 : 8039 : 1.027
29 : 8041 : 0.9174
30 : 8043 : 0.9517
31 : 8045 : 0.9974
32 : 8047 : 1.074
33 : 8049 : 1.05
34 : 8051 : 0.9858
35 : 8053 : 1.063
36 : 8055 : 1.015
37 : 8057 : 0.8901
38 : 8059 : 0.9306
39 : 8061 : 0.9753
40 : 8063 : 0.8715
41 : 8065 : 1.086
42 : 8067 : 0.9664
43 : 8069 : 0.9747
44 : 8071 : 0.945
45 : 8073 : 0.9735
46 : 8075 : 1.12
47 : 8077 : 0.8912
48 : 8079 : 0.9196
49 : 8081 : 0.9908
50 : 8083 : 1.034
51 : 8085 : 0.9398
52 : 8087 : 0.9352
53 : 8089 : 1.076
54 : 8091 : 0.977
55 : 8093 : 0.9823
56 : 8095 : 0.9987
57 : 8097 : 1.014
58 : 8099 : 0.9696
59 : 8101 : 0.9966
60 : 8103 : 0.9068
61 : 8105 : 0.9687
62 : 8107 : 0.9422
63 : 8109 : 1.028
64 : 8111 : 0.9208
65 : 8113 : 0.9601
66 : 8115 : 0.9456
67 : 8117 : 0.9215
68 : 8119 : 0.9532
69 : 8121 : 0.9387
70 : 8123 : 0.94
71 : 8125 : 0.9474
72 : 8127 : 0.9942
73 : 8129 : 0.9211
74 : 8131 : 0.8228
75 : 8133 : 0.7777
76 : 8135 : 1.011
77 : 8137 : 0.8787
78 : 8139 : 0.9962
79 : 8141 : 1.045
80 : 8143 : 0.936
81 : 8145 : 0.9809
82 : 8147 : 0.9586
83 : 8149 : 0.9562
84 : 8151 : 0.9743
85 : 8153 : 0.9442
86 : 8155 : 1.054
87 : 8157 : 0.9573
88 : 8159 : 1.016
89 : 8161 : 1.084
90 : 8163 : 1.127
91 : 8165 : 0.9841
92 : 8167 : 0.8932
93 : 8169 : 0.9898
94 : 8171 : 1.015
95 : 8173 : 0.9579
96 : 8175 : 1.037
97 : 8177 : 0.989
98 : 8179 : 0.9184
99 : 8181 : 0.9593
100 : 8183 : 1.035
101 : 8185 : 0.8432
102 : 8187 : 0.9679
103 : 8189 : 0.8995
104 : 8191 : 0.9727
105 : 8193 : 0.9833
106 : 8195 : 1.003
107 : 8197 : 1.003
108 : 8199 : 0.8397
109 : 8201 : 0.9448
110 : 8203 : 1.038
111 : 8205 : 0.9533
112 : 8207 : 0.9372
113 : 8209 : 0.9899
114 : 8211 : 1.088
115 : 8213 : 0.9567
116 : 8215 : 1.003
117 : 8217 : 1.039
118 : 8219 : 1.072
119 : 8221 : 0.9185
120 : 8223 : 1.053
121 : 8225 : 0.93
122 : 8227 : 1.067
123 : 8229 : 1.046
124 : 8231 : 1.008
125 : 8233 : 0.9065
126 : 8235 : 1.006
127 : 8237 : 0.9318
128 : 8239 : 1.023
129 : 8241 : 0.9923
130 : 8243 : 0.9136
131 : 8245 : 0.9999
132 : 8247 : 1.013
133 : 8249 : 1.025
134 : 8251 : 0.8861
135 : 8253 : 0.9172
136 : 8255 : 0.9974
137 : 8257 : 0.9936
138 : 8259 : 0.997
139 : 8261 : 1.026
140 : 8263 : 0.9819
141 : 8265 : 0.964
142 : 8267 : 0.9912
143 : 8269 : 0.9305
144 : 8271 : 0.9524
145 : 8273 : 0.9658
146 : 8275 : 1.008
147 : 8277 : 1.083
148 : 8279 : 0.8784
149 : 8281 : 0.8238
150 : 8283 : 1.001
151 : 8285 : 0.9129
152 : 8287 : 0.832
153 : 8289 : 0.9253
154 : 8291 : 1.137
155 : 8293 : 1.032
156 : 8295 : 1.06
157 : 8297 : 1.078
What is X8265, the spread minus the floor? 0.18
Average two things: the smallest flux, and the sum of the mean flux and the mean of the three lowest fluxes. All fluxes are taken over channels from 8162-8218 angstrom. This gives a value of 1.34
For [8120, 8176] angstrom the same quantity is 1.29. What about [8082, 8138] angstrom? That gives 1.28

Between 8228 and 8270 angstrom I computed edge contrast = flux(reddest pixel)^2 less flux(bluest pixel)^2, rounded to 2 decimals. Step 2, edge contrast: -0.23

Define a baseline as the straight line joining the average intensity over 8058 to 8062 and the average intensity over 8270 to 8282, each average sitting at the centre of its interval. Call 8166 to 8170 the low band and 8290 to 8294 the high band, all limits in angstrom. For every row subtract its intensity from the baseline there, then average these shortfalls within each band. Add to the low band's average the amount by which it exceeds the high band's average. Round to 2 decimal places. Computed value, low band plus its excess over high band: 0.15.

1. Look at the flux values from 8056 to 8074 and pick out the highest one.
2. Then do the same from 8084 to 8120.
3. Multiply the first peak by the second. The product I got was 1.17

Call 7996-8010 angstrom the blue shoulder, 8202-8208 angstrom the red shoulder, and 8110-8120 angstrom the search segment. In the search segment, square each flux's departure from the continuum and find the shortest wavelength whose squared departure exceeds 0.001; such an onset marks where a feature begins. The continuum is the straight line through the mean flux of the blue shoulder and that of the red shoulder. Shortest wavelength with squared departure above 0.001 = 8111 angstrom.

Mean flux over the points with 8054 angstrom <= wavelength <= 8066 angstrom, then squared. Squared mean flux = 0.92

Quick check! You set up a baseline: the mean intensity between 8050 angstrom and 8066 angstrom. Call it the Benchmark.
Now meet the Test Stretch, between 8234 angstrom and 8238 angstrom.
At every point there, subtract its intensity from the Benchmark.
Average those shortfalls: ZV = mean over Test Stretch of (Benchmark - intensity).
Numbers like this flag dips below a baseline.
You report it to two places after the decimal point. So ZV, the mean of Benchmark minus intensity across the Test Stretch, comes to 0.01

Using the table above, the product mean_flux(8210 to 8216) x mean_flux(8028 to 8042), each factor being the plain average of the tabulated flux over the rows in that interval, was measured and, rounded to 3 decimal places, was 0.924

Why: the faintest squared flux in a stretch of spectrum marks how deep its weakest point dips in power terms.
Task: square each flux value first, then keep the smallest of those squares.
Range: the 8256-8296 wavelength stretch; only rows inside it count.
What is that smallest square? 0.68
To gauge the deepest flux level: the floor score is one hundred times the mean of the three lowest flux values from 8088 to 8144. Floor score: 83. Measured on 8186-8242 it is 88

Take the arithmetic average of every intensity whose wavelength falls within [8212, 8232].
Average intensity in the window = 1.01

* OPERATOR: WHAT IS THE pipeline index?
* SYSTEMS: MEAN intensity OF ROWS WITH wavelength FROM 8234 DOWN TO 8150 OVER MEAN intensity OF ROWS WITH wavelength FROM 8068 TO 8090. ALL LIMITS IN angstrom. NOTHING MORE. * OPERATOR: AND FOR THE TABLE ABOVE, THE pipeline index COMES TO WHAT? 1.00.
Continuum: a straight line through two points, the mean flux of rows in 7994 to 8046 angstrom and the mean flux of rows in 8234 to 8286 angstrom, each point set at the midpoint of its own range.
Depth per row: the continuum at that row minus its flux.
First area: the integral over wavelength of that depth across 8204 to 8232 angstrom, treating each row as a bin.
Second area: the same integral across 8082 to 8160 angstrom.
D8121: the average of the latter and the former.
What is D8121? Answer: -0.12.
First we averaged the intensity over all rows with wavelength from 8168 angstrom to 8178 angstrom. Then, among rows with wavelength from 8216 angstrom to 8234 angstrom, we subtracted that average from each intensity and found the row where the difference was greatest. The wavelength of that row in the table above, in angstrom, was 8219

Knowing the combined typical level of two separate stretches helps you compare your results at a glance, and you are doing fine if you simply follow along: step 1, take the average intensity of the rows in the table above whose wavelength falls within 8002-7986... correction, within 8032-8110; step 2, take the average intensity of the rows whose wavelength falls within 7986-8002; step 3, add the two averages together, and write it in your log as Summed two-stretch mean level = 1.98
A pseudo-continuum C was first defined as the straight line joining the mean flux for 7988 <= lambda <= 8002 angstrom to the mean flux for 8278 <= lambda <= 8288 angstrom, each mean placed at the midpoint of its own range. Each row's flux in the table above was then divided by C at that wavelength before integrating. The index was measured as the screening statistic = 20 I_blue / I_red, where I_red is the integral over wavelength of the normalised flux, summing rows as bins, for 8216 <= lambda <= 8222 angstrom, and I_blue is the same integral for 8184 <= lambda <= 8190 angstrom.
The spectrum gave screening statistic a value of 17.6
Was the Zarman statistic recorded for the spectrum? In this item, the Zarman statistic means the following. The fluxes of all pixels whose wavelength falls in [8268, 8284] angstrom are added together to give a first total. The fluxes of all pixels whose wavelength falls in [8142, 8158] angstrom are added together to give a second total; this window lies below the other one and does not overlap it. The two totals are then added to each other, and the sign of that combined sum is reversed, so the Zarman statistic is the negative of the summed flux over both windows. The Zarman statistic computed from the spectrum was -15.40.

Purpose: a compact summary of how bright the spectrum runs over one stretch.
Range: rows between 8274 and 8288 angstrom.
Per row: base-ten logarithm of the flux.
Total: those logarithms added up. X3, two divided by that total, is -9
